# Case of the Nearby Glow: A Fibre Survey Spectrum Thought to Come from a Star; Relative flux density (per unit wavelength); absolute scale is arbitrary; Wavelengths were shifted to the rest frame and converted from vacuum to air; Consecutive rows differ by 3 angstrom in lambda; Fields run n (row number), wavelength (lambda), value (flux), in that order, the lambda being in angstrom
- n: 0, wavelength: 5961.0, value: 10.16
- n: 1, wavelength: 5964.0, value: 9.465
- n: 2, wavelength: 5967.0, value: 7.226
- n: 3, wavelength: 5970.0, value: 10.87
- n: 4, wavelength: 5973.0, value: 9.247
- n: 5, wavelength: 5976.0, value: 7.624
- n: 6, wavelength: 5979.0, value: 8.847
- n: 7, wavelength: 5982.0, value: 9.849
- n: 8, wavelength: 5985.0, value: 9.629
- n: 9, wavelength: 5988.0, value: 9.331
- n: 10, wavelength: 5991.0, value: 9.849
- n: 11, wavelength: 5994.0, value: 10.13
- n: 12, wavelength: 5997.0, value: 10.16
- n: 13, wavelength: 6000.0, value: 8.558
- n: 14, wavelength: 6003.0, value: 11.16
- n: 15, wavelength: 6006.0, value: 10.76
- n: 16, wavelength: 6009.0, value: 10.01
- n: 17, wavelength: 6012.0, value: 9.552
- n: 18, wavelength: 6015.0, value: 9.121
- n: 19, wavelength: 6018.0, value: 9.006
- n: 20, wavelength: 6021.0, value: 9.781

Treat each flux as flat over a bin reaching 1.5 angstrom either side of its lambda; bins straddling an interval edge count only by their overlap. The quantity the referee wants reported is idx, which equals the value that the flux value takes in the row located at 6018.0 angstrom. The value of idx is 9.006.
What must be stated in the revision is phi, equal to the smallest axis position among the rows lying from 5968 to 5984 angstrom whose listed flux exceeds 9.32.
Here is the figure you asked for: 5970.0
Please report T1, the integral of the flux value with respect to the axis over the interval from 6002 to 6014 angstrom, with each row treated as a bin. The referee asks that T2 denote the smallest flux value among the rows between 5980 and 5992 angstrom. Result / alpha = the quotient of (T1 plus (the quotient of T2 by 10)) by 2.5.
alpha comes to 49.7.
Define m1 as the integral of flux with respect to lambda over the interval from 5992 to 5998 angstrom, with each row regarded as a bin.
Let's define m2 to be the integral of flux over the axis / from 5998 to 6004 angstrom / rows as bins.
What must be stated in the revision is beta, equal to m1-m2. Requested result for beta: 2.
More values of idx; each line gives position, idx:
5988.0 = 9.331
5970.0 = 10.87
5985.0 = 9.629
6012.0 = 9.552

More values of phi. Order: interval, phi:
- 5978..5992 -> 5982.0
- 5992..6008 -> 5994.0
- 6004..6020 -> 6006.0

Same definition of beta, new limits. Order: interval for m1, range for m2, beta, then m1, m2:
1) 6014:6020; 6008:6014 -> -4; 55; 58.2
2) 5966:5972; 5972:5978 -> 5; 55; 50.4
